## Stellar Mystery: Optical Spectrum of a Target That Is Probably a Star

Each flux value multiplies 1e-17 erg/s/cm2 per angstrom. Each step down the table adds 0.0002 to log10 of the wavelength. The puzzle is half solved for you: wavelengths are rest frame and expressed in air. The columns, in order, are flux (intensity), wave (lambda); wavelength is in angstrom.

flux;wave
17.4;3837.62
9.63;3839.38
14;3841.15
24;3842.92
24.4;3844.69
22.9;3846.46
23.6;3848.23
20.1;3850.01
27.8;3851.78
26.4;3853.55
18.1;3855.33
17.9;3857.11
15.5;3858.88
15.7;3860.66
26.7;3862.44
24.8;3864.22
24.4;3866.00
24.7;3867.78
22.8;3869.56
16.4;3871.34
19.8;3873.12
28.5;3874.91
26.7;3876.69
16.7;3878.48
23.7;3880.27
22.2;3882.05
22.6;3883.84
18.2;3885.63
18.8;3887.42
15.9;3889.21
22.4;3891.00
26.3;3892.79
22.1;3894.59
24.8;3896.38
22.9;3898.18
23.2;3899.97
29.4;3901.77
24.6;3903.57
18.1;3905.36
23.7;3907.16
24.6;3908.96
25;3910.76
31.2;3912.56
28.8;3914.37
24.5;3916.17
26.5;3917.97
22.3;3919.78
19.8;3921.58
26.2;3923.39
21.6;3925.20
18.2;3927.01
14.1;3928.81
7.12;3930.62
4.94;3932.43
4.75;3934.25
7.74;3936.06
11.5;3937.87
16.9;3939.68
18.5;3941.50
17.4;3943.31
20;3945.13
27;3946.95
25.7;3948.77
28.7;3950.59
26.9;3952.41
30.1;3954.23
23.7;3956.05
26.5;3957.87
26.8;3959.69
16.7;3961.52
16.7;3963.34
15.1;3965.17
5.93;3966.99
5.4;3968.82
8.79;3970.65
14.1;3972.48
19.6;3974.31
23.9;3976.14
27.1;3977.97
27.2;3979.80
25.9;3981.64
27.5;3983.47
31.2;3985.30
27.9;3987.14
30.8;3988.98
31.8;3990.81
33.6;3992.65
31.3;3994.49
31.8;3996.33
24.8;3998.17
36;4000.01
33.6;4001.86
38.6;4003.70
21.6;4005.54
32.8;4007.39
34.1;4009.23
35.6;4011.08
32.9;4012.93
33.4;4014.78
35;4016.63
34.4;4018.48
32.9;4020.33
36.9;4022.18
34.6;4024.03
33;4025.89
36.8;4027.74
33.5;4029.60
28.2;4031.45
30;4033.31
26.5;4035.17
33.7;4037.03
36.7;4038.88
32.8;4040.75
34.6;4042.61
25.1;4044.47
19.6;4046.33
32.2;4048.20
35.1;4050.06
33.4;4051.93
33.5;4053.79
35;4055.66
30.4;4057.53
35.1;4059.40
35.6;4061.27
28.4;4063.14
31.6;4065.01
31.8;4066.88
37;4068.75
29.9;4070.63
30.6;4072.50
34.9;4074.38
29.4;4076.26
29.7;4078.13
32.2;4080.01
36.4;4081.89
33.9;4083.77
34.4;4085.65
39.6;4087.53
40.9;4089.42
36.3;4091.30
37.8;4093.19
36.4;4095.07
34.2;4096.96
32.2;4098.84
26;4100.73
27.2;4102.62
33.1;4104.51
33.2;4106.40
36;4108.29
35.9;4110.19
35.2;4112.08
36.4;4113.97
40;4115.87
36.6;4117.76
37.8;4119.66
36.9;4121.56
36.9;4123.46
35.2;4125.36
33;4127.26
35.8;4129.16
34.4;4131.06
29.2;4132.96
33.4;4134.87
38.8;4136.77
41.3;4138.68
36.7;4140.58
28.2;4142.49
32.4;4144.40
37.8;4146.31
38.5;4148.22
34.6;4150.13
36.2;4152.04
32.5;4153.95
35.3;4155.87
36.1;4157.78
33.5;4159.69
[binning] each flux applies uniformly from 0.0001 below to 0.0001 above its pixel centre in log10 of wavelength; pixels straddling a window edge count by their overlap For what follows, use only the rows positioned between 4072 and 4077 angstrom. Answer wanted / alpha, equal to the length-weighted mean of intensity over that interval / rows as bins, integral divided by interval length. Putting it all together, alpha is 31.8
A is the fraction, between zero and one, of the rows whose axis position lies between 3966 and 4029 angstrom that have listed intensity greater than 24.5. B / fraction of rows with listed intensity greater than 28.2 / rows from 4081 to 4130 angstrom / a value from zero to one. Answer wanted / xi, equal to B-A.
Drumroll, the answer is 0.1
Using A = 0.79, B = 0.92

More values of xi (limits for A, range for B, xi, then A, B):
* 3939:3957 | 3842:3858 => -0.5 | 0.50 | 0.00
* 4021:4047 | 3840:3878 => -0.9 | 0.93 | 0.05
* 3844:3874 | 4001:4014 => 0.6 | 0.29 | 0.86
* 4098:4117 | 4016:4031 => 0.0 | 1.00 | 1.00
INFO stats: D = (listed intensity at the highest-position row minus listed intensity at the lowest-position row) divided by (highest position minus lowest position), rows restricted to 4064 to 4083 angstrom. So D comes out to 0.28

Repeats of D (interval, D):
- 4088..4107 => -0.45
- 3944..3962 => -0.20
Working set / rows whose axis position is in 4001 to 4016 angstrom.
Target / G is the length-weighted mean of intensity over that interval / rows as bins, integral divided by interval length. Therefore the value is 33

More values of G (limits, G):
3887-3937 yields 21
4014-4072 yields 32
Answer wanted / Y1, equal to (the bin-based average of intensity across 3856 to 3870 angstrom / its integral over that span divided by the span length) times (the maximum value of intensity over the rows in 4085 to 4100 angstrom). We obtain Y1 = 878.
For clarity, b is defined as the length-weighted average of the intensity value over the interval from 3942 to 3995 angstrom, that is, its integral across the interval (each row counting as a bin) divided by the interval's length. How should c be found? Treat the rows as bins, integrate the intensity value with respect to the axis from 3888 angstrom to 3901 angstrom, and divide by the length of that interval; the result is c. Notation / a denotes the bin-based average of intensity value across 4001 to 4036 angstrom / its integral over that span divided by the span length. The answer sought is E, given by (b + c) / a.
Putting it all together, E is 1.39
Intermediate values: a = 33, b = 23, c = 22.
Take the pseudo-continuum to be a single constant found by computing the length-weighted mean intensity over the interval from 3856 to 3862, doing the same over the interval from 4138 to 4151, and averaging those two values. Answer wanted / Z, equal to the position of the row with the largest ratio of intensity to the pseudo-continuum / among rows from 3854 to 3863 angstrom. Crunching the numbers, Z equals 3862.44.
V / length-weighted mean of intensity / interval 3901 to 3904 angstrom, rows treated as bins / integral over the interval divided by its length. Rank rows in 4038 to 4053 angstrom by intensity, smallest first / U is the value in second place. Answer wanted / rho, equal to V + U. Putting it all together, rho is 52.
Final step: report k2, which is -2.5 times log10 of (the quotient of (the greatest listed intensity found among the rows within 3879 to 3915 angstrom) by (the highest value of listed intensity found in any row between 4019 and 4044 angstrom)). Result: 0.18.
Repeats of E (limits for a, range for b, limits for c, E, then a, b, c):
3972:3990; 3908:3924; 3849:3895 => 1.82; 26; 25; 22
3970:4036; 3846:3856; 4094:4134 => 1.92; 30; 23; 34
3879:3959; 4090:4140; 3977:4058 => 3.13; 21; 35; 32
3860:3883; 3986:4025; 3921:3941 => 2.05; 23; 33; 14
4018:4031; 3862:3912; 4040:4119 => 1.64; 34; 23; 33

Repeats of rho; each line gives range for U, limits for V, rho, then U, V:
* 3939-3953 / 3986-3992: 48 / 17.4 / 30.3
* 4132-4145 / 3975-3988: 56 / 29.2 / 27.1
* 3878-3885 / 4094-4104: 54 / 22.2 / 31.4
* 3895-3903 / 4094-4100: 57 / 23.2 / 34.1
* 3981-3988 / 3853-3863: 47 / 27.5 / 19.6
